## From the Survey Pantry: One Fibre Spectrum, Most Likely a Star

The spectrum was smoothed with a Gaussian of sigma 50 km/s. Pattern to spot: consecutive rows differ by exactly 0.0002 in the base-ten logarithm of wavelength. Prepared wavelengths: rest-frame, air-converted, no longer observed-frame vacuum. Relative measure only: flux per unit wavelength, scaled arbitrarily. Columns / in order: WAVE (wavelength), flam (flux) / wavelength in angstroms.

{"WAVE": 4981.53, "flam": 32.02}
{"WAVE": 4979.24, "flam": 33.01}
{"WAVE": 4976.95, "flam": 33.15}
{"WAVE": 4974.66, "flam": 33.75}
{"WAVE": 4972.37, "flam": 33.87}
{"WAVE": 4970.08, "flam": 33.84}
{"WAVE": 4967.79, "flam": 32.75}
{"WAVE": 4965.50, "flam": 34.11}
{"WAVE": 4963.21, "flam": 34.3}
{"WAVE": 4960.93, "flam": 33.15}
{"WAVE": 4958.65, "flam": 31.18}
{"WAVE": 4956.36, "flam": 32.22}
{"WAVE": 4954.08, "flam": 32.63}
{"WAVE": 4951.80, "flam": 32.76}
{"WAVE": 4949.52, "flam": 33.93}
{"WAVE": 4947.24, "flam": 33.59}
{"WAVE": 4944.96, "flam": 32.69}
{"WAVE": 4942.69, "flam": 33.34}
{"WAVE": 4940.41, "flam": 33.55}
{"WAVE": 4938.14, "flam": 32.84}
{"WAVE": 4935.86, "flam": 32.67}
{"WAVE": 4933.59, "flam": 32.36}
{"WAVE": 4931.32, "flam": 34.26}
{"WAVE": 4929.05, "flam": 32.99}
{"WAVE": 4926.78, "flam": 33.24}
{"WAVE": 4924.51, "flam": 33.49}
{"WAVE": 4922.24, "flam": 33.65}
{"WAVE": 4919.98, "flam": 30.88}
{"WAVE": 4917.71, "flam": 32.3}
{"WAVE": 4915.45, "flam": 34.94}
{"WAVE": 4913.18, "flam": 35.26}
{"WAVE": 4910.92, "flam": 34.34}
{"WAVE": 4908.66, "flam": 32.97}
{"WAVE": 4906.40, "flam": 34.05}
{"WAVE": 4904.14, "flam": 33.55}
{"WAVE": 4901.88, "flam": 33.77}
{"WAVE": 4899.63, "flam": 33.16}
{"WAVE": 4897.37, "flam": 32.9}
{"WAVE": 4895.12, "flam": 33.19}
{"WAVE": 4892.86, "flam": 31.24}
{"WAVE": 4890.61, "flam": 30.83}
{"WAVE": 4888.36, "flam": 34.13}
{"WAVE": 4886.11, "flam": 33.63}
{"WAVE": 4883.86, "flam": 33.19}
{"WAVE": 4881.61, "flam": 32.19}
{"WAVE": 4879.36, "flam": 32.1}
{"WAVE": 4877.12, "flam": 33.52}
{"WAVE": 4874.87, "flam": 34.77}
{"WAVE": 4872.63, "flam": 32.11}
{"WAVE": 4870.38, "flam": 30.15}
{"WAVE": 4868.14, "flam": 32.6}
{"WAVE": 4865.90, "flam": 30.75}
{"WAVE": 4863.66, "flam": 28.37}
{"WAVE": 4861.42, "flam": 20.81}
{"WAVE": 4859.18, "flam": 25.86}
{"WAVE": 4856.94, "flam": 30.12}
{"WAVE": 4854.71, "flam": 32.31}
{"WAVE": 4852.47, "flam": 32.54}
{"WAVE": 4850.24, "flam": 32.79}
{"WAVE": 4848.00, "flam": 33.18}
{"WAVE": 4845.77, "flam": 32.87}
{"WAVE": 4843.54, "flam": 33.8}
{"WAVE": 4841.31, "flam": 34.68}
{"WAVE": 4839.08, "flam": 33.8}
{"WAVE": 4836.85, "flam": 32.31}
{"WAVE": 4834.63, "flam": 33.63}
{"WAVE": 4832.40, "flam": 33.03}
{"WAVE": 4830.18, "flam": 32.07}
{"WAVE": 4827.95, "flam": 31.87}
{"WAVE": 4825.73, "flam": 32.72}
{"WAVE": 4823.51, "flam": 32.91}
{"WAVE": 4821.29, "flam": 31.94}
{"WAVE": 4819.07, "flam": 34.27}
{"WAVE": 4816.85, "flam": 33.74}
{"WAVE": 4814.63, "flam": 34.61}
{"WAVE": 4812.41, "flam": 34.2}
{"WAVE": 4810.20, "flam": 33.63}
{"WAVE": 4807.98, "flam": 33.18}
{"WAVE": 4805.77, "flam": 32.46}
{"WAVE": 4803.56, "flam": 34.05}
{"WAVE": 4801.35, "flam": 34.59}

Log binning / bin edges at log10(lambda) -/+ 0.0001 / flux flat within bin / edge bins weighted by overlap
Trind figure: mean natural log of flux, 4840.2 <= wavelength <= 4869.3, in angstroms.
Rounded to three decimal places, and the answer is 3.420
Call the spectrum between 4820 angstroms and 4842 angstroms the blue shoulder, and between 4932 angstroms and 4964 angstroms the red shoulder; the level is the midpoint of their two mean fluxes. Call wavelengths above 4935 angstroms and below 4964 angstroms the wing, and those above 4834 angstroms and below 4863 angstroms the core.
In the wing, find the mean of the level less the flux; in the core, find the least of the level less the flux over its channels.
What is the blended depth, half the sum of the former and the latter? -0.91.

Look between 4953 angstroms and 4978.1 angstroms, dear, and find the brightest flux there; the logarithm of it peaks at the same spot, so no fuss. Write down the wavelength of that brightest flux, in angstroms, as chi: 4963.21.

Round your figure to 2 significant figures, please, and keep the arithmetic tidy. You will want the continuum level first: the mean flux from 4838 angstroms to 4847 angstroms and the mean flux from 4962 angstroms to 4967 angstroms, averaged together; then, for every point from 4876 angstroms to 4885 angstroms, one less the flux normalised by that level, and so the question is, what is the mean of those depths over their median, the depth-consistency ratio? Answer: 0.95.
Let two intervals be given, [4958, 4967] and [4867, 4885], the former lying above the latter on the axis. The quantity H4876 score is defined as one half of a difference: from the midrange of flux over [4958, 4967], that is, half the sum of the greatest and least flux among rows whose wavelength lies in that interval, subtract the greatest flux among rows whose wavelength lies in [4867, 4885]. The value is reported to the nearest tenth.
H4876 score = -1.0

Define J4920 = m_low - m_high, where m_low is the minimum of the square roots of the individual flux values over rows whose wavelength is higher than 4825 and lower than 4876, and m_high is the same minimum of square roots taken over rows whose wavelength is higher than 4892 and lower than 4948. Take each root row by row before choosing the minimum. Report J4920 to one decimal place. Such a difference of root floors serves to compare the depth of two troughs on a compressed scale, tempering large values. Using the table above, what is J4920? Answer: -1.0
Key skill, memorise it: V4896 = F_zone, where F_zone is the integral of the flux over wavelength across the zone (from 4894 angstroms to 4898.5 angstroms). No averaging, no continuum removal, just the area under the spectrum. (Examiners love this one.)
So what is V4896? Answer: 149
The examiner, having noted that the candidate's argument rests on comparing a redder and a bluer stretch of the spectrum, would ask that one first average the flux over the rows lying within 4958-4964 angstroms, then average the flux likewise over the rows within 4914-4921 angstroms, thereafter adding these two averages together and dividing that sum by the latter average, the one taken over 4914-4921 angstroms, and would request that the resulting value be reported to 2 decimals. 2.01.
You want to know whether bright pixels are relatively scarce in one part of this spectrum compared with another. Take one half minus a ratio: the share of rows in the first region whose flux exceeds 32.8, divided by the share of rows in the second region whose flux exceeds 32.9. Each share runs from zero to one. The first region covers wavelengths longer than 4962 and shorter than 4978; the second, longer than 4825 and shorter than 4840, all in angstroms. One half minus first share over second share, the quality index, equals -1.5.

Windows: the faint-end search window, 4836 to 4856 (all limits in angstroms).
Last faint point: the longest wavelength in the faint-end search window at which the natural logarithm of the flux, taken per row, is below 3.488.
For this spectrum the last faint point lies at 4854.71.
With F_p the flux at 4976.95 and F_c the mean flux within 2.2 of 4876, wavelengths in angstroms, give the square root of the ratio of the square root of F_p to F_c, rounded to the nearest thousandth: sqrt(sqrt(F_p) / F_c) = 0.411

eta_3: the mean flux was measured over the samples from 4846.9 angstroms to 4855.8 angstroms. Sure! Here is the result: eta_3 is 32.7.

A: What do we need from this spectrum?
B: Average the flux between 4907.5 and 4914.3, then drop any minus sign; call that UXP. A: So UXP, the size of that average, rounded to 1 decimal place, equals 34.2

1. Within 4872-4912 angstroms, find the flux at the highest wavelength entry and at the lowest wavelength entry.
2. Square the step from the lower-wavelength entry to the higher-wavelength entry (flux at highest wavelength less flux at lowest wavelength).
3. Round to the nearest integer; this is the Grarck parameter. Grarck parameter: 5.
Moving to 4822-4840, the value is 1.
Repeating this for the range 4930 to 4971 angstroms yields 0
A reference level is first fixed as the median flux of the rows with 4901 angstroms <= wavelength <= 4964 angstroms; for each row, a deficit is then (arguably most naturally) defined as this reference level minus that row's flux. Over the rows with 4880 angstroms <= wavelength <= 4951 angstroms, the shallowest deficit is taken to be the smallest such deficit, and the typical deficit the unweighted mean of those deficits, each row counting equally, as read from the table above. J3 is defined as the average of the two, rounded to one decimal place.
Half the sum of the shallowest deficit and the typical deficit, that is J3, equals -0.9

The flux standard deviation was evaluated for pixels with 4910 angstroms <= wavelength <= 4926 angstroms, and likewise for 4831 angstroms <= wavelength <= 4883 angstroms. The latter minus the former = 1.6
